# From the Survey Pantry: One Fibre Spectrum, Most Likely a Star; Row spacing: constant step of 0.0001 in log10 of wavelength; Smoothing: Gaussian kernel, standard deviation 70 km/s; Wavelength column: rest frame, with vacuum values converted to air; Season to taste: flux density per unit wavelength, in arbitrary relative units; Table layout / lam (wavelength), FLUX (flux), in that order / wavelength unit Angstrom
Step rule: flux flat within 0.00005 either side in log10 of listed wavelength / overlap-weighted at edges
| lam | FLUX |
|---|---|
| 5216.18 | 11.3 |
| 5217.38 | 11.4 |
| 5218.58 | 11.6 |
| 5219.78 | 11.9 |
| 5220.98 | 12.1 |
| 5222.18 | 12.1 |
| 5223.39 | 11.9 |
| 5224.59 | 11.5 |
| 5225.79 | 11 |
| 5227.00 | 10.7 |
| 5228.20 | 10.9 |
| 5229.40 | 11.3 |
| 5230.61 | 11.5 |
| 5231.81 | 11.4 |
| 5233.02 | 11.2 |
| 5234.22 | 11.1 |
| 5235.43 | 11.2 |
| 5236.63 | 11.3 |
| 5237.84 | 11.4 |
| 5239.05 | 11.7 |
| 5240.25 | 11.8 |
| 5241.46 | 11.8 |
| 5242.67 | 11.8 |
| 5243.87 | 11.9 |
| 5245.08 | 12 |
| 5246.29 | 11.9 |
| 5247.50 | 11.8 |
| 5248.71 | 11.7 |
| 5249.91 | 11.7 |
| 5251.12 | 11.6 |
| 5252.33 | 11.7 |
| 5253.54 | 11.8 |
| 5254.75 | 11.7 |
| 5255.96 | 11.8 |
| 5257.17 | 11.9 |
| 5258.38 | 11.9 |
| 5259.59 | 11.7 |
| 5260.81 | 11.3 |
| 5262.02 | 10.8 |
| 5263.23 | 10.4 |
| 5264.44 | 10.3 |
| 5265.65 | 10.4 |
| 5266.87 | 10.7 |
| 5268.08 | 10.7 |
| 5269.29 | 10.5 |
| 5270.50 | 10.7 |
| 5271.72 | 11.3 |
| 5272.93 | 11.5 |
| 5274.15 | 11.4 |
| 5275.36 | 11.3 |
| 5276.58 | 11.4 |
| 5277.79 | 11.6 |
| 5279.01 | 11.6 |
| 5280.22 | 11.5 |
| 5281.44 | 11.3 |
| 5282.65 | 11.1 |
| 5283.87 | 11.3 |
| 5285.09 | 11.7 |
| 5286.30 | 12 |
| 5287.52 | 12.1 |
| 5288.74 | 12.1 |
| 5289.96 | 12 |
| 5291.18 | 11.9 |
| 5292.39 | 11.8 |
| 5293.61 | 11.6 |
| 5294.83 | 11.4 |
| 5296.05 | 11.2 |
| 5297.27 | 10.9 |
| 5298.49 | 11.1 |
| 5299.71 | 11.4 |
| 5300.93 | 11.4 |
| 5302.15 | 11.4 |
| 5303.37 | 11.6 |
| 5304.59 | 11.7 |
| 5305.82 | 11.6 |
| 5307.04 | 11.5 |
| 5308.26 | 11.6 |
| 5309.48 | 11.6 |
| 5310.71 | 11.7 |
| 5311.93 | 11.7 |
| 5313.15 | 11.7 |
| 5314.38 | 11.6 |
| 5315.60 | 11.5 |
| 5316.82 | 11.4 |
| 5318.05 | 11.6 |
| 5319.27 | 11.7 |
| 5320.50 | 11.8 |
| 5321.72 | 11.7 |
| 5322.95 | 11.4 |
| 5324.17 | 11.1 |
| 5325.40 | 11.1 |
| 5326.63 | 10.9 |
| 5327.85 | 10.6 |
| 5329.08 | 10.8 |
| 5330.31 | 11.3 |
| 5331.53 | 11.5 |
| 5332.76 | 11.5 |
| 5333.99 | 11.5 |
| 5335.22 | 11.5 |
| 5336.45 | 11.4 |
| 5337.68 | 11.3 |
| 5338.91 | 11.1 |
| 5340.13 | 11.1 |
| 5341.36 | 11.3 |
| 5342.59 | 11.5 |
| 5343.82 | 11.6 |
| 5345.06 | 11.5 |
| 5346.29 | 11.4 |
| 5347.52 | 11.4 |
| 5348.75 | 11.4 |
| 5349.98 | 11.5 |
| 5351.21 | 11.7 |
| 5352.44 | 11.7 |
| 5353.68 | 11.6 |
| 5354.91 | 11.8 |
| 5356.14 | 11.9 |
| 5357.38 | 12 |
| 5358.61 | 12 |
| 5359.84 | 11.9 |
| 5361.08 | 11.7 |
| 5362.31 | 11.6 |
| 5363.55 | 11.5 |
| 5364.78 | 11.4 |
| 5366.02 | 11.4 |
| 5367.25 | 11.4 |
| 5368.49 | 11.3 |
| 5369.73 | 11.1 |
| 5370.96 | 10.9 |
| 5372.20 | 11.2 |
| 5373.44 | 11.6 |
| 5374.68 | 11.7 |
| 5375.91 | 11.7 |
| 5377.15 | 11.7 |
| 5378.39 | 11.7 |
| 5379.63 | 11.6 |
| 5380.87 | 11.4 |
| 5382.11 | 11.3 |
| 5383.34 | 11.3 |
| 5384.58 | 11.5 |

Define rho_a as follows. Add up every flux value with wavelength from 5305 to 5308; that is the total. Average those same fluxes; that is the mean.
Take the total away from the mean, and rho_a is -11.6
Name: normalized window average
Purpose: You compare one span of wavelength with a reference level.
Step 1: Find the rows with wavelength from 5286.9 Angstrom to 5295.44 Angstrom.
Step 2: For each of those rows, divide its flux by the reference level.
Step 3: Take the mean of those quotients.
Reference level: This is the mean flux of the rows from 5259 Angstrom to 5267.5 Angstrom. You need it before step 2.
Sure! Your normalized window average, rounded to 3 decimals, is 1.097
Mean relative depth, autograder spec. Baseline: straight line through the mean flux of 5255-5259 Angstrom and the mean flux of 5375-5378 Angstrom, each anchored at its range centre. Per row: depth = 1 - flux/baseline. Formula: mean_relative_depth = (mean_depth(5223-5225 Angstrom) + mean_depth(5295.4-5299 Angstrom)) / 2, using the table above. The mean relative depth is 0.040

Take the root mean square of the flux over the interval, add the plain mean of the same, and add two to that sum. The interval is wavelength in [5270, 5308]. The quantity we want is 25.00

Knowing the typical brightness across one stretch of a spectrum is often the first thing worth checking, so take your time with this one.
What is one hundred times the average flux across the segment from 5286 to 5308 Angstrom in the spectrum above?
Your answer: 1159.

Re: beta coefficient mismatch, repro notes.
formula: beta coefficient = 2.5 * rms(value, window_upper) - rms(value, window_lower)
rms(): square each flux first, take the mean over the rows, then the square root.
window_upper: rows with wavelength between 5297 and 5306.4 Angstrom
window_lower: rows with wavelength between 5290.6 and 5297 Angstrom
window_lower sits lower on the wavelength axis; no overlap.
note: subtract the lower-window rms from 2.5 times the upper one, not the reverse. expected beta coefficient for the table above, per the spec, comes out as 16.9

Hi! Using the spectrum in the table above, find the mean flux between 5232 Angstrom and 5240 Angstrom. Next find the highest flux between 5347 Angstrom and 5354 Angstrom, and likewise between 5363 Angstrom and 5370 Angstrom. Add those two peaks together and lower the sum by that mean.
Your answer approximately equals 11.9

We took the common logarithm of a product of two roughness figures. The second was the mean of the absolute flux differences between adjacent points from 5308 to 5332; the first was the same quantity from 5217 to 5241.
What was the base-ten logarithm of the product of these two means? -1.49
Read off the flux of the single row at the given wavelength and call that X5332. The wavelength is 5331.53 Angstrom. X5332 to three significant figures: 11.5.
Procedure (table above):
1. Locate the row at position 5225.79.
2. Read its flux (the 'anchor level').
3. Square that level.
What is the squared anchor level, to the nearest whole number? 121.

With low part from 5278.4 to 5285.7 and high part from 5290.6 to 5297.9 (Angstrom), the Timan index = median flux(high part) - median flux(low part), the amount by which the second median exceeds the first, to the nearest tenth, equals 0.1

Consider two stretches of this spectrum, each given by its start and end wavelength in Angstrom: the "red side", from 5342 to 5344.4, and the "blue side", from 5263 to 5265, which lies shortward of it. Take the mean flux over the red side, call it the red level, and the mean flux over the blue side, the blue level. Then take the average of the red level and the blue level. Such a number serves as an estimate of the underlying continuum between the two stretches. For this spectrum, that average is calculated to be 11.0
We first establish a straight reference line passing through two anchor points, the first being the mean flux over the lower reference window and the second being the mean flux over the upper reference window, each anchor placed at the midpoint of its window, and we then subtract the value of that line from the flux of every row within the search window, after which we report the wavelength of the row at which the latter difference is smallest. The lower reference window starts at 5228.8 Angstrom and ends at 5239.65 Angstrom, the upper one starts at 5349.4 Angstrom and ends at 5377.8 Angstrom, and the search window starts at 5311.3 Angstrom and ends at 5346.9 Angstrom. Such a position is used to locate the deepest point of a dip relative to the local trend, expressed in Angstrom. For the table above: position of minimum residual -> 5327.85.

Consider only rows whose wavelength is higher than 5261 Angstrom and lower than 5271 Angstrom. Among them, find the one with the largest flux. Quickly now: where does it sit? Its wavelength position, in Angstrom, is 5262.02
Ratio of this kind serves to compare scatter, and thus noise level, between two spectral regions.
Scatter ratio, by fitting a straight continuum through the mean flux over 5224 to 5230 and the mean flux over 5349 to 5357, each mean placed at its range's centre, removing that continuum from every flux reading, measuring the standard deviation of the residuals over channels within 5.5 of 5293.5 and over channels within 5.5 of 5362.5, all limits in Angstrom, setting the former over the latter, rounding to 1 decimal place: 1.6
